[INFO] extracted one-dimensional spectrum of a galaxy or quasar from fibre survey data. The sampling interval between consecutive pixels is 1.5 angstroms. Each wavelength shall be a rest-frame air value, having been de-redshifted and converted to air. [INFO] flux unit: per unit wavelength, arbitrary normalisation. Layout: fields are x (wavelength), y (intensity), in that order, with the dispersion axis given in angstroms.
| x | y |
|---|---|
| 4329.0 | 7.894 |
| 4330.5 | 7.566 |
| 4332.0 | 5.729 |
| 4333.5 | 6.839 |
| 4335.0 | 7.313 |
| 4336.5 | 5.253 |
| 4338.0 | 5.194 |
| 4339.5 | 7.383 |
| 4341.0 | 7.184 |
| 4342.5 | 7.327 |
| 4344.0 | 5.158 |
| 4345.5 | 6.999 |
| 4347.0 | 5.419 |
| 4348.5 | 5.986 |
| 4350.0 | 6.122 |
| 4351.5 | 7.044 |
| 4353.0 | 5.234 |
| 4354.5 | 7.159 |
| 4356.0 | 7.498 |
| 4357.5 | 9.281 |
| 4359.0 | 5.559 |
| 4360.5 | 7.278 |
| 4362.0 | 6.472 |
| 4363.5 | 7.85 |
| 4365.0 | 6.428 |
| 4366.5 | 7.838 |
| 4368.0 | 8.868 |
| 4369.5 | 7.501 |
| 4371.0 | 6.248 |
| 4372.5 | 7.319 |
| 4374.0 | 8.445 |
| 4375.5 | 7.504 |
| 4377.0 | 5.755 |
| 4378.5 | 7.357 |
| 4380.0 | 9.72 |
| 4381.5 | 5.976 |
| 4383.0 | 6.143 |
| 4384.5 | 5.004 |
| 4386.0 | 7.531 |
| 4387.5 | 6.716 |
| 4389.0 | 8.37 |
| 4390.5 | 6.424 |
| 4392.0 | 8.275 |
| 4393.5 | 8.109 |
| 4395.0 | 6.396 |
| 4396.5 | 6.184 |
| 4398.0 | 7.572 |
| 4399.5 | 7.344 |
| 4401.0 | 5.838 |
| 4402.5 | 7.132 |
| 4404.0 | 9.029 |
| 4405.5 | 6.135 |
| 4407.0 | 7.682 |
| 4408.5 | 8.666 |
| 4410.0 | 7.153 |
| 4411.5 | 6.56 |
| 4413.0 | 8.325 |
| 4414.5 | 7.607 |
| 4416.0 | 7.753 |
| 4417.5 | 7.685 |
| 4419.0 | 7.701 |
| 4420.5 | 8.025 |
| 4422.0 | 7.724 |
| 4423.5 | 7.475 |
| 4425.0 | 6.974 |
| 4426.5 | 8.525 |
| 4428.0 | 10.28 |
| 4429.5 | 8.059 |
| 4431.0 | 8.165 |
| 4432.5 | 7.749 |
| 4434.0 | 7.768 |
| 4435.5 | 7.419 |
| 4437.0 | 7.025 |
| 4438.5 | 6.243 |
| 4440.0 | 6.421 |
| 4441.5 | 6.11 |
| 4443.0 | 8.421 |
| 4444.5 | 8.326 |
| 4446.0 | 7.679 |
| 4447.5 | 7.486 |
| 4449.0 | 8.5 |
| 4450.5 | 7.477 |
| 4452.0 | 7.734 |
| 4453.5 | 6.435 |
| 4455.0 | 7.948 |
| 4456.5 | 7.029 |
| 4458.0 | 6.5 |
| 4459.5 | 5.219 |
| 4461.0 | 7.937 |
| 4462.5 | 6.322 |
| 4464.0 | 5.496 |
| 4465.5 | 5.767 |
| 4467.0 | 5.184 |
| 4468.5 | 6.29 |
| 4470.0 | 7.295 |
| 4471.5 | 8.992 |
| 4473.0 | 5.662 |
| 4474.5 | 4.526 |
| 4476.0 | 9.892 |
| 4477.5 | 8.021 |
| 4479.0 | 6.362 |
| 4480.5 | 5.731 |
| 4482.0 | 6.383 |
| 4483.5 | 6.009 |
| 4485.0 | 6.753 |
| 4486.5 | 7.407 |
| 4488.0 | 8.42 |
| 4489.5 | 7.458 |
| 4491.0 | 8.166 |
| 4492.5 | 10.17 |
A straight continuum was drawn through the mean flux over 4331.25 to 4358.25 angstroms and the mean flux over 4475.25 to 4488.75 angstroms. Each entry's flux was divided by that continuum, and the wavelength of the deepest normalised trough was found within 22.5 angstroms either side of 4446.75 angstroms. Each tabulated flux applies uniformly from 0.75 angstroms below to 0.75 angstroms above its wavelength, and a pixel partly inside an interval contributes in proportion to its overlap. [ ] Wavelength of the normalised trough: 4467.0 angstroms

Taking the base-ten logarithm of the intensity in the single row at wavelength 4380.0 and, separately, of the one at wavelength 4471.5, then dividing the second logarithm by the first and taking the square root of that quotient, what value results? 0.98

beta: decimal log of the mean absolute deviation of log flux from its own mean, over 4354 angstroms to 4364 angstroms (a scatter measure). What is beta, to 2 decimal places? -1.33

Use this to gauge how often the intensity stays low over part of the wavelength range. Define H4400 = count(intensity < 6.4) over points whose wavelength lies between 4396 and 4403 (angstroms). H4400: 2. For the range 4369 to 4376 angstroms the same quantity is 1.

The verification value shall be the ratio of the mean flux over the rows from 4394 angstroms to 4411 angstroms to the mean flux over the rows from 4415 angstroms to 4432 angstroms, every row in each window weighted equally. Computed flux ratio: 0.90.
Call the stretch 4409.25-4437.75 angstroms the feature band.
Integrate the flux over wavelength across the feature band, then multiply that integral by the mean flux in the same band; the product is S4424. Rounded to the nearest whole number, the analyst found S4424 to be 1729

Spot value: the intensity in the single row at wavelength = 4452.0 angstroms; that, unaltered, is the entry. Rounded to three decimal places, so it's 7.734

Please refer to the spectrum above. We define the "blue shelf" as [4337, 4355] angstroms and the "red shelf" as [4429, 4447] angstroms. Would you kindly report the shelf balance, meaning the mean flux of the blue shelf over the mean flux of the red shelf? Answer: 0.85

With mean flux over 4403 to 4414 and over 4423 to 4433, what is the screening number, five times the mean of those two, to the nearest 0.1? 39.6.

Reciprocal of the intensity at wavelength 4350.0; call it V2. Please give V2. 0.16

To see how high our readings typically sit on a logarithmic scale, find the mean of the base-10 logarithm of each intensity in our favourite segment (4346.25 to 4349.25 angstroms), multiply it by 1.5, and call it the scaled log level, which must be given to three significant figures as 1.13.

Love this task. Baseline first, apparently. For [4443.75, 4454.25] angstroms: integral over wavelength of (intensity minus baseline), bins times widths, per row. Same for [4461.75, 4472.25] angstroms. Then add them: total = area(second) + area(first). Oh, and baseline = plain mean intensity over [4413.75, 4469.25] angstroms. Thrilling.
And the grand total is -5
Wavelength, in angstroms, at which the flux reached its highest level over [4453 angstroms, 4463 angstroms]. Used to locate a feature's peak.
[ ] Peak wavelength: 4455.0 angstroms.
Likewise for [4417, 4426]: 4420.5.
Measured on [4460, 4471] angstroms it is 4461.0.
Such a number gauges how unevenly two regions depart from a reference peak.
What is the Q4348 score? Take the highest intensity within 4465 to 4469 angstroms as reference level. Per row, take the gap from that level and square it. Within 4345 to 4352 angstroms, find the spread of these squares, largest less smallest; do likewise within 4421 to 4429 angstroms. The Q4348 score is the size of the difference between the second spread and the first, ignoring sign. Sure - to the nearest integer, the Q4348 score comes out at 15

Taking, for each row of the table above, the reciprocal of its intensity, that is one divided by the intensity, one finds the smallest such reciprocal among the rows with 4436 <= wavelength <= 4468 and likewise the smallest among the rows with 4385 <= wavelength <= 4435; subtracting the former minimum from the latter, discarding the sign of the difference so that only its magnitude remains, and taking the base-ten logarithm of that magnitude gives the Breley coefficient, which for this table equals -1.69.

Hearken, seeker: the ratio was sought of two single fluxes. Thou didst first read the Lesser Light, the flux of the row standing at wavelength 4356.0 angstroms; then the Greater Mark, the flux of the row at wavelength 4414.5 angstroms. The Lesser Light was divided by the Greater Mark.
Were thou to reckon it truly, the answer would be 0.99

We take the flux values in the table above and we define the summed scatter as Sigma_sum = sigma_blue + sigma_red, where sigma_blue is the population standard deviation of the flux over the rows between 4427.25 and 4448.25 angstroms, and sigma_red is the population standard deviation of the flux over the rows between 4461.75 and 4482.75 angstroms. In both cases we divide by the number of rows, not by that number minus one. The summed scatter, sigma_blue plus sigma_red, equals 2.5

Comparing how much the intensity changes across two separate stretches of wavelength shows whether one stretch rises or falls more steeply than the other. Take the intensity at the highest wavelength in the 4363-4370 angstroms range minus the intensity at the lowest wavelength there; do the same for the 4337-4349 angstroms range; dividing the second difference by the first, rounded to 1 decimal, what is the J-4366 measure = -2.3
